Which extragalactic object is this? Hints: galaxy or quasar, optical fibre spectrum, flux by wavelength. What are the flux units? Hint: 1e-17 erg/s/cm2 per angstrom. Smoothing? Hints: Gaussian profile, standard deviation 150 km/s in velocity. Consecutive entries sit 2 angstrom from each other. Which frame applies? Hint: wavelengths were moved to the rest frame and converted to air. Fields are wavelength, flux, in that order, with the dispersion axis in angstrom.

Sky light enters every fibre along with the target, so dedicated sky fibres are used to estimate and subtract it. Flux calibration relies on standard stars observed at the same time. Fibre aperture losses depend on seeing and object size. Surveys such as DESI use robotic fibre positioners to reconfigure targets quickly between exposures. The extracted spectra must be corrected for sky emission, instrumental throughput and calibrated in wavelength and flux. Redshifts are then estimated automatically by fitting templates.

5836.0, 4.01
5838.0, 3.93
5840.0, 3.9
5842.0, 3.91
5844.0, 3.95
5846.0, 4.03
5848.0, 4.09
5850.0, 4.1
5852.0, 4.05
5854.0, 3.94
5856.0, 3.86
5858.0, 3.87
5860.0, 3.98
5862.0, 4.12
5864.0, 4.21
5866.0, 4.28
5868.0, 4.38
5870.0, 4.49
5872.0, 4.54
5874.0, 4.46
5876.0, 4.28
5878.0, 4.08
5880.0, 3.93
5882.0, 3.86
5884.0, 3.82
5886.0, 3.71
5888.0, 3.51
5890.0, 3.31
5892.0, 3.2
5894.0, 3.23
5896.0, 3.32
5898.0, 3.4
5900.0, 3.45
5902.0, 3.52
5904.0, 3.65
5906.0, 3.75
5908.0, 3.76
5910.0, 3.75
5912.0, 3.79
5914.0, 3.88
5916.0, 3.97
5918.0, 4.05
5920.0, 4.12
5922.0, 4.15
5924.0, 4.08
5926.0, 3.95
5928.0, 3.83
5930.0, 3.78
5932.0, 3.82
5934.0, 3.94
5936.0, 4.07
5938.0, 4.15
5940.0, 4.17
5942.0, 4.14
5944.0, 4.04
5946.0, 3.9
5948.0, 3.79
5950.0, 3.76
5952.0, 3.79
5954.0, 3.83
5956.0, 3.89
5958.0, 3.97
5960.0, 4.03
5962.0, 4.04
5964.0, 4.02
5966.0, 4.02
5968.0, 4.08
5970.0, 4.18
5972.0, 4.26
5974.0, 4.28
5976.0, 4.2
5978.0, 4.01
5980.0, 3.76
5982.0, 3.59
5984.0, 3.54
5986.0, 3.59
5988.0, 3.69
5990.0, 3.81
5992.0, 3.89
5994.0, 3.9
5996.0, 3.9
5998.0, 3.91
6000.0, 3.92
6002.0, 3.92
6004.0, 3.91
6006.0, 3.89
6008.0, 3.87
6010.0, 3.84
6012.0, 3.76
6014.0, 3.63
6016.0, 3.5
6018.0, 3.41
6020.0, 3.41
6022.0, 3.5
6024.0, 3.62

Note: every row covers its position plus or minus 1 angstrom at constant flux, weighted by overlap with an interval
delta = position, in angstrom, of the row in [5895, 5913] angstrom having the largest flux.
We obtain 5912.0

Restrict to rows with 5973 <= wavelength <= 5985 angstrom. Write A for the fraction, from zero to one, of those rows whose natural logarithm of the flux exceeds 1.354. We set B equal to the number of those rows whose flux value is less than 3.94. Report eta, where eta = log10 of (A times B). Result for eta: 0.18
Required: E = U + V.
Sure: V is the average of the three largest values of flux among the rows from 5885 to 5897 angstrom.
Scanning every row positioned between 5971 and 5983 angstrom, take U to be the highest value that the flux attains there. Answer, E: 7.79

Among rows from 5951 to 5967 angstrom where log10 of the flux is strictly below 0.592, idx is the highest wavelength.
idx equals 5956.0 angstrom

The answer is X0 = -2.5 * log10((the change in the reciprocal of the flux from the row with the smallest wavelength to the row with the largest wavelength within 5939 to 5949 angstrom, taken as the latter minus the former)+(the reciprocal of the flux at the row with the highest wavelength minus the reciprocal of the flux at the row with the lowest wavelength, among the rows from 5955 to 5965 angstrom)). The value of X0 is 4.5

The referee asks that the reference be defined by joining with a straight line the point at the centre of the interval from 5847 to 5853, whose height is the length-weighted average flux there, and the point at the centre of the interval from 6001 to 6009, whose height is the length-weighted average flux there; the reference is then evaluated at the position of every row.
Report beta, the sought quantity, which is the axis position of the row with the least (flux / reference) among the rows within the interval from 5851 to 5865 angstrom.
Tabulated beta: 5856.0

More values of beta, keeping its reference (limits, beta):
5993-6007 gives 5994.0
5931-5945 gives 5932.0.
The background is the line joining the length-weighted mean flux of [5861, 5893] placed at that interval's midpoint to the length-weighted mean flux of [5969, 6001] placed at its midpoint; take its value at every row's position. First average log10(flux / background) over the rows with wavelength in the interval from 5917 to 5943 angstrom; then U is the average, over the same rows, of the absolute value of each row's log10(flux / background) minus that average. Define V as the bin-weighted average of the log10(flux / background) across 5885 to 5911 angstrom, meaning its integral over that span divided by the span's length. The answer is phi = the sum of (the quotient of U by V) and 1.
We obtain 1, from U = 0.013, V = -0.057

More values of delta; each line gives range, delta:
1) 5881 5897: 5882.0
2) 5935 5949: 5940.0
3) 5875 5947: 5876.0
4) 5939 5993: 5974.0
